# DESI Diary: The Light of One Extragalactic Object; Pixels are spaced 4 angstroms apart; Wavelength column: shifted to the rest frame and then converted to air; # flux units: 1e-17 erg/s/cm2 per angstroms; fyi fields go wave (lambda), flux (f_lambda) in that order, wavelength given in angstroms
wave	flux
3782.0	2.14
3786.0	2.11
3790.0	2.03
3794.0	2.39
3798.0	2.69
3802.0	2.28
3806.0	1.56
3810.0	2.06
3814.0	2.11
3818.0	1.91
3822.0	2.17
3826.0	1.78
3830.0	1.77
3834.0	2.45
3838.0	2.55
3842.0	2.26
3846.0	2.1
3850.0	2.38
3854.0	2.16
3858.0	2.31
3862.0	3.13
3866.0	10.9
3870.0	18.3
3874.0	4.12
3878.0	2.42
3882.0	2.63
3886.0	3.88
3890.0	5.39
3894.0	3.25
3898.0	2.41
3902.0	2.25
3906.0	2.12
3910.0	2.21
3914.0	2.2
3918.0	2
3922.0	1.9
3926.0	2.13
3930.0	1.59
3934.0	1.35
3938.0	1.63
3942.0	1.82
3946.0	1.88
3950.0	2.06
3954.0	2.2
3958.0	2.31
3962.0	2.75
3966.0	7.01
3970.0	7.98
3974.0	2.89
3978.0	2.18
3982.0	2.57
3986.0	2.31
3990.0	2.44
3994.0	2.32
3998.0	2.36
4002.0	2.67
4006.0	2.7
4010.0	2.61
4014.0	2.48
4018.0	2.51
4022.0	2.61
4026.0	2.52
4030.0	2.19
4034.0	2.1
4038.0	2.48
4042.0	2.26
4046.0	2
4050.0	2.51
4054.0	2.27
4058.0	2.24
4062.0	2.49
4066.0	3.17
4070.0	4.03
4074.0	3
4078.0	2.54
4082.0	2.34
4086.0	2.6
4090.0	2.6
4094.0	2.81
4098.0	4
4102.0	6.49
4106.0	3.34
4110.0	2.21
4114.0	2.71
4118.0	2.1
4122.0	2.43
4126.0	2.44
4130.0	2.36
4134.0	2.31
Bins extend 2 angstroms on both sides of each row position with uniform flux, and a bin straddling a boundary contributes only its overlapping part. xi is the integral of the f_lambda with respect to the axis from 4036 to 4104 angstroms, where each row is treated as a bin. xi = 199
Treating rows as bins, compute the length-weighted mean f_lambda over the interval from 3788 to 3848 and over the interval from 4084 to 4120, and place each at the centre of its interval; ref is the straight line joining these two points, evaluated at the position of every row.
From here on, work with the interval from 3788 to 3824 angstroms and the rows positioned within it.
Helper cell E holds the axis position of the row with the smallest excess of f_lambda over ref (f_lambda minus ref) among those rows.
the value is 3806.0 angstroms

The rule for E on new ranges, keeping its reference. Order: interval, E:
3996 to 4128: 4118.0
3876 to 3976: 3934.0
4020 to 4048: 4046.0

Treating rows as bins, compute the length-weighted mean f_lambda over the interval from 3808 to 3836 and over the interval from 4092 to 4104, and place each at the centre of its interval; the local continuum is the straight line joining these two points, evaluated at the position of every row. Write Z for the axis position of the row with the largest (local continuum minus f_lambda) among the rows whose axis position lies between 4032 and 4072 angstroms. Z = 4046.0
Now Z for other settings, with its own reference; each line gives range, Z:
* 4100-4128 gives 4118.0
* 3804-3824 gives 3806.0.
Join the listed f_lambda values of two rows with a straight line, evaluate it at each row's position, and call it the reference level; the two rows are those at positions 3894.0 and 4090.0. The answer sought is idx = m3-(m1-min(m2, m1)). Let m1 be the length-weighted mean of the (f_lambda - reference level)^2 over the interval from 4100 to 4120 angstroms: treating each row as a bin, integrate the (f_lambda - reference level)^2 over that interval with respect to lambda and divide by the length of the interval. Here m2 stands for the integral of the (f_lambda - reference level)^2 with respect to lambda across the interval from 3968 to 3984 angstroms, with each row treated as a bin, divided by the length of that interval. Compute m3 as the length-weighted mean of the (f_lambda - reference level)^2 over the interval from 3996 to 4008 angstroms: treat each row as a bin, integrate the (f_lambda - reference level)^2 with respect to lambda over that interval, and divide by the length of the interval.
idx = 0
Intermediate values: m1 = 3.28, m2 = 6.4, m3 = 0.1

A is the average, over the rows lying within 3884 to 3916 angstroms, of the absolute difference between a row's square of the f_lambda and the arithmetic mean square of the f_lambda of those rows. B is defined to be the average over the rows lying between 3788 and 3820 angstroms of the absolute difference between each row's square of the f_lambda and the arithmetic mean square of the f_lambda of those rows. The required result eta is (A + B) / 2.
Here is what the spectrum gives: 4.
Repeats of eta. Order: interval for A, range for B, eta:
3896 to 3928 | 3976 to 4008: 1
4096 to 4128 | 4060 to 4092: 5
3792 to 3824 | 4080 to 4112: 5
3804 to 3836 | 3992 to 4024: 1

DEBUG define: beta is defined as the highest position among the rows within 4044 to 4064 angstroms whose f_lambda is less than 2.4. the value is 4058.0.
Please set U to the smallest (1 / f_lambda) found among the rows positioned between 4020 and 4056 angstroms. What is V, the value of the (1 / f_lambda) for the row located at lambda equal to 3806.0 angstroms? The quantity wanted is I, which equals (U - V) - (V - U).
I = -0.5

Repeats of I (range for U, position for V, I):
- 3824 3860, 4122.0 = 0.0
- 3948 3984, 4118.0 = -0.7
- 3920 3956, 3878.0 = 0.1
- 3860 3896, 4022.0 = -0.7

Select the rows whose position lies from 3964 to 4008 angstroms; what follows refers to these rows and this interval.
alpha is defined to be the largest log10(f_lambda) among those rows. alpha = 0.9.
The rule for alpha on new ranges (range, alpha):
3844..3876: 1.3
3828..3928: 1.3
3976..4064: 0.4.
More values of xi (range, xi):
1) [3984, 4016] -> 80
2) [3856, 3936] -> 306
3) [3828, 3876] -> 218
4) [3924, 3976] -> 150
